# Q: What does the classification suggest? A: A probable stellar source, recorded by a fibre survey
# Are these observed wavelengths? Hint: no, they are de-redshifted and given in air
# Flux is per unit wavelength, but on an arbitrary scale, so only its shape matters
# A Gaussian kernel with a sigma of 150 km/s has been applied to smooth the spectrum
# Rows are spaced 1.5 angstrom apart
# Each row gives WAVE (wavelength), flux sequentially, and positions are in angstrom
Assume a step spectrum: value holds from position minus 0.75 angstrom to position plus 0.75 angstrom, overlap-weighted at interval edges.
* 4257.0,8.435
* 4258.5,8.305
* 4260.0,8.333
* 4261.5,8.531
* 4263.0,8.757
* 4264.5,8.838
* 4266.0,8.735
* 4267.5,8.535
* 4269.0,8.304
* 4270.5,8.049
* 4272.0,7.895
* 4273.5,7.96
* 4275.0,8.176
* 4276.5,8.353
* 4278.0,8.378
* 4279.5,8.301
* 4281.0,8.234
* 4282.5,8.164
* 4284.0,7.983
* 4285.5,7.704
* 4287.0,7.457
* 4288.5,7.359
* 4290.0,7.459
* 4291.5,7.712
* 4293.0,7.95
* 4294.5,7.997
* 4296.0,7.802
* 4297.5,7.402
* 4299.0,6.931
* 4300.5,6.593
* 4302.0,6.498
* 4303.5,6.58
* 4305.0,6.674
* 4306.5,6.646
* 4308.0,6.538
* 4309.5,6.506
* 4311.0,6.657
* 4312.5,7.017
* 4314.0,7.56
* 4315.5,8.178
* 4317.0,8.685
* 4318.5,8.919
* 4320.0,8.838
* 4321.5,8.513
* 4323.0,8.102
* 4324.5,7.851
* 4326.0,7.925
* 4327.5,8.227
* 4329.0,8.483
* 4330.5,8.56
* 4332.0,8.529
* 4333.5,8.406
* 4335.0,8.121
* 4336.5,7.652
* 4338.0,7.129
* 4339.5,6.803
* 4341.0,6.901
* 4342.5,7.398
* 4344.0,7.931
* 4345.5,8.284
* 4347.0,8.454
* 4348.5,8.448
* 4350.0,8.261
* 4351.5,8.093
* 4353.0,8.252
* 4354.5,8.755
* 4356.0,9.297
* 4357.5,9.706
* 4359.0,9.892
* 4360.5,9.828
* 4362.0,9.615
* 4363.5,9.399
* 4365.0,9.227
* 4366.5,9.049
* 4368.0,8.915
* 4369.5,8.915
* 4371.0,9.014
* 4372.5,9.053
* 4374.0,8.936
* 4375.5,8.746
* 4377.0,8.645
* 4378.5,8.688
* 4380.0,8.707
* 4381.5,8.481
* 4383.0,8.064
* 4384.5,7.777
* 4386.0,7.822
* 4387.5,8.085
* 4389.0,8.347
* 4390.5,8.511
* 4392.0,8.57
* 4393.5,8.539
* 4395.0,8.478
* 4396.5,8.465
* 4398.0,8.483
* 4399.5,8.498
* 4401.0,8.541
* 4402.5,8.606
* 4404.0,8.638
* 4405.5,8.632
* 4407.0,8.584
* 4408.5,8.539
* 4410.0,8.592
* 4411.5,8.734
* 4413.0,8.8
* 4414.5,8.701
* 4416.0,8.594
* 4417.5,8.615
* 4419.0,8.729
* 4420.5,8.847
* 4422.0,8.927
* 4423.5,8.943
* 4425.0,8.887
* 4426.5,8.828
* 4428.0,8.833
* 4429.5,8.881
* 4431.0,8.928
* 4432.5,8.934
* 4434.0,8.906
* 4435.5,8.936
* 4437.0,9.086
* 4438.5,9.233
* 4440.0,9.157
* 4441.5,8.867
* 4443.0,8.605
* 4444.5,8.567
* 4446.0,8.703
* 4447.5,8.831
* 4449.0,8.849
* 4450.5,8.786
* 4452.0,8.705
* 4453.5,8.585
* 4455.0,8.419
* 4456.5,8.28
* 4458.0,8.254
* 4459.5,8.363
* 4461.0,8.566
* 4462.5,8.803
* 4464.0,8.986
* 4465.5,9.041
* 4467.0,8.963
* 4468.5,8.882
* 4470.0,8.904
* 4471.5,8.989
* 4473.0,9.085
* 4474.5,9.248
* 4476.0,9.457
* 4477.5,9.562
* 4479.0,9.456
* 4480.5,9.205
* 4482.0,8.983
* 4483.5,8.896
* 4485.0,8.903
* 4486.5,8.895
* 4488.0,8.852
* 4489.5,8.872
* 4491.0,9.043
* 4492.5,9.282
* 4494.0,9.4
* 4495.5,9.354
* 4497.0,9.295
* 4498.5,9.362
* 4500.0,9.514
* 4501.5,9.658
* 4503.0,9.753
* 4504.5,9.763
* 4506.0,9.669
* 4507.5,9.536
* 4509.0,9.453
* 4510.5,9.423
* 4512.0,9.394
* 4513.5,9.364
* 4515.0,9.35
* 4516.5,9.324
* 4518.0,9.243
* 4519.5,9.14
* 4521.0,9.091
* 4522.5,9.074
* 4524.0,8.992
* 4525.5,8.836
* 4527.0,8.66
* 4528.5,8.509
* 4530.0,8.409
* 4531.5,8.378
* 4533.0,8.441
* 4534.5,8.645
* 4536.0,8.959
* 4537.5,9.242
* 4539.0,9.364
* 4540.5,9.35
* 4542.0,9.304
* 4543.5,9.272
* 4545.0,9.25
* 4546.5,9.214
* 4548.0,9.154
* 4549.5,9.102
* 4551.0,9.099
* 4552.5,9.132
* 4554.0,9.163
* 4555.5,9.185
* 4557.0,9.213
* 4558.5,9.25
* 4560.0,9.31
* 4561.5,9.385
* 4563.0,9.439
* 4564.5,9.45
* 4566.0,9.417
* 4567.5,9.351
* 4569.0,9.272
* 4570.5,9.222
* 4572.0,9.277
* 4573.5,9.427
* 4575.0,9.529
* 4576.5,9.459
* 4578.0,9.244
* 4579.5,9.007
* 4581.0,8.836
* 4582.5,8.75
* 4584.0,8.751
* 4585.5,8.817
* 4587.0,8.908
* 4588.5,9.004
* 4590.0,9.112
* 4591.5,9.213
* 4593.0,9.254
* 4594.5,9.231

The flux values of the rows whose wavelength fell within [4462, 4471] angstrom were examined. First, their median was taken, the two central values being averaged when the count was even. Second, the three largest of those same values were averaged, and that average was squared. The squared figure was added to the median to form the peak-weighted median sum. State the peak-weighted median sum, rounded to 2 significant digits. 90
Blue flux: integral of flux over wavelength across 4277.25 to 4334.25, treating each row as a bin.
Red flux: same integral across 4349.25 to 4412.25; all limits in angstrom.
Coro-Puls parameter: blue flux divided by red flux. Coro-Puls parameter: 0.80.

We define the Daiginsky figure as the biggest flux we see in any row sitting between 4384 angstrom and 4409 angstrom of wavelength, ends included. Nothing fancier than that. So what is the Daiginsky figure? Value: 8.638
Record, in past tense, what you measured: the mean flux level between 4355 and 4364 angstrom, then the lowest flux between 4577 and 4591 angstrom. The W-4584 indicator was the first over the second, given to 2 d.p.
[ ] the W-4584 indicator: 1.10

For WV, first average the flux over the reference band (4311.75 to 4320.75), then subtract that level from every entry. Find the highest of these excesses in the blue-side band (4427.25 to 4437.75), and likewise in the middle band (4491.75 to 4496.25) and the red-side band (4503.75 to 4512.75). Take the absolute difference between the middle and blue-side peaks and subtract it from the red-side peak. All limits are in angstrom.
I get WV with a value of 1.2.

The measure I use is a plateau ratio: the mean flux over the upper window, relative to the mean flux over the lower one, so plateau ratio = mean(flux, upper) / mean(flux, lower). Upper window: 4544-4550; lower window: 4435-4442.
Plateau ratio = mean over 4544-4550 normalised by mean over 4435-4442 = 1.01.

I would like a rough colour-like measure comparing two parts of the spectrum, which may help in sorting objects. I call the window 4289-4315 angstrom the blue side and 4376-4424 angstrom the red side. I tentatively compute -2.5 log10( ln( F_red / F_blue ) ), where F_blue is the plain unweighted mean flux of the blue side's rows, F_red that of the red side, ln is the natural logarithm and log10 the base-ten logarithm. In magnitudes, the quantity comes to 1.8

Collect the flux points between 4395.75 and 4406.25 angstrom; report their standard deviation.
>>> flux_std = 0.07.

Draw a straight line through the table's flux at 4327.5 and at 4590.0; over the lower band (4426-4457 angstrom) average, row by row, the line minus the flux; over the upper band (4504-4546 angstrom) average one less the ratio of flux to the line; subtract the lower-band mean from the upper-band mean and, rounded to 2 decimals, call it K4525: 0.17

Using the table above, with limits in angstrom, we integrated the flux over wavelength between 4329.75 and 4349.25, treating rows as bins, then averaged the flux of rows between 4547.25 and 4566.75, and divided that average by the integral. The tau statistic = 0.0601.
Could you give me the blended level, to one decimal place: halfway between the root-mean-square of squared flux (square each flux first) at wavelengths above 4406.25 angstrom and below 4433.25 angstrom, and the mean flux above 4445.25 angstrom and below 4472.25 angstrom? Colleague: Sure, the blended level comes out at 42.9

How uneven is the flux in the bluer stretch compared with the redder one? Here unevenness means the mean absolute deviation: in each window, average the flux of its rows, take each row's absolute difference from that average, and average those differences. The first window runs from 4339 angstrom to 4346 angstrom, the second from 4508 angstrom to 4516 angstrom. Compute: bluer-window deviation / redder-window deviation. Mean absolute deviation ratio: 16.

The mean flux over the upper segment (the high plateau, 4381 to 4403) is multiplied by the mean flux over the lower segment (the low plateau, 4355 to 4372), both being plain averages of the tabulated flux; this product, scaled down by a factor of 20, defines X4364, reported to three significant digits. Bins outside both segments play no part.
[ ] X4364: 3.90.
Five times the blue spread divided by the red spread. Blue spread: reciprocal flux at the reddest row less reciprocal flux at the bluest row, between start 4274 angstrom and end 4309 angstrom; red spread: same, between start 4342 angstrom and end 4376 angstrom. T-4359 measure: -7.4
